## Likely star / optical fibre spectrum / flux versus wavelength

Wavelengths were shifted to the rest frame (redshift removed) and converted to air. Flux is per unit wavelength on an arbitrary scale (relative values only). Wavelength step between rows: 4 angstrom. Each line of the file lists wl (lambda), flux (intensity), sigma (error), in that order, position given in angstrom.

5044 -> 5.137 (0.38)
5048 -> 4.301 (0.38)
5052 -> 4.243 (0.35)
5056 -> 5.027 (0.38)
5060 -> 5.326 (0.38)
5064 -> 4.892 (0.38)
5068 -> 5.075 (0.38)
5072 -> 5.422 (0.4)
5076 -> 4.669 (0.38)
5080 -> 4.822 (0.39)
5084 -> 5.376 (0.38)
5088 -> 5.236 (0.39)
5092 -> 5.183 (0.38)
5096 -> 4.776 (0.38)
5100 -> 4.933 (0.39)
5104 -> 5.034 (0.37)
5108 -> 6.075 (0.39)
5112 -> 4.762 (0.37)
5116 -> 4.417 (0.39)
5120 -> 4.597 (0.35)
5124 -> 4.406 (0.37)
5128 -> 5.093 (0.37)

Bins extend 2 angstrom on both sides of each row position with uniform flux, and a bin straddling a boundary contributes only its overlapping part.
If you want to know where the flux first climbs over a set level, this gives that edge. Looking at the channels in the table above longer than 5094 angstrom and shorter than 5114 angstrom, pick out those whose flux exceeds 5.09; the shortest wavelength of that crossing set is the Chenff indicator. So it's 5108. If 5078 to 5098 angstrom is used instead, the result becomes 5084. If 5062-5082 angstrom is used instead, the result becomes 5072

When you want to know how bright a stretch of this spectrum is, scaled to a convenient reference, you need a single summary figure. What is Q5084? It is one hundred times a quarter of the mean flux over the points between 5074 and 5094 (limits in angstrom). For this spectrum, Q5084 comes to 126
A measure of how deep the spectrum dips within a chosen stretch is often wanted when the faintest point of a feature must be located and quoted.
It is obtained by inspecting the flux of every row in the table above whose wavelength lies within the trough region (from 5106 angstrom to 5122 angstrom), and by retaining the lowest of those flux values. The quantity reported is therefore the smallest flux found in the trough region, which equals 4.417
